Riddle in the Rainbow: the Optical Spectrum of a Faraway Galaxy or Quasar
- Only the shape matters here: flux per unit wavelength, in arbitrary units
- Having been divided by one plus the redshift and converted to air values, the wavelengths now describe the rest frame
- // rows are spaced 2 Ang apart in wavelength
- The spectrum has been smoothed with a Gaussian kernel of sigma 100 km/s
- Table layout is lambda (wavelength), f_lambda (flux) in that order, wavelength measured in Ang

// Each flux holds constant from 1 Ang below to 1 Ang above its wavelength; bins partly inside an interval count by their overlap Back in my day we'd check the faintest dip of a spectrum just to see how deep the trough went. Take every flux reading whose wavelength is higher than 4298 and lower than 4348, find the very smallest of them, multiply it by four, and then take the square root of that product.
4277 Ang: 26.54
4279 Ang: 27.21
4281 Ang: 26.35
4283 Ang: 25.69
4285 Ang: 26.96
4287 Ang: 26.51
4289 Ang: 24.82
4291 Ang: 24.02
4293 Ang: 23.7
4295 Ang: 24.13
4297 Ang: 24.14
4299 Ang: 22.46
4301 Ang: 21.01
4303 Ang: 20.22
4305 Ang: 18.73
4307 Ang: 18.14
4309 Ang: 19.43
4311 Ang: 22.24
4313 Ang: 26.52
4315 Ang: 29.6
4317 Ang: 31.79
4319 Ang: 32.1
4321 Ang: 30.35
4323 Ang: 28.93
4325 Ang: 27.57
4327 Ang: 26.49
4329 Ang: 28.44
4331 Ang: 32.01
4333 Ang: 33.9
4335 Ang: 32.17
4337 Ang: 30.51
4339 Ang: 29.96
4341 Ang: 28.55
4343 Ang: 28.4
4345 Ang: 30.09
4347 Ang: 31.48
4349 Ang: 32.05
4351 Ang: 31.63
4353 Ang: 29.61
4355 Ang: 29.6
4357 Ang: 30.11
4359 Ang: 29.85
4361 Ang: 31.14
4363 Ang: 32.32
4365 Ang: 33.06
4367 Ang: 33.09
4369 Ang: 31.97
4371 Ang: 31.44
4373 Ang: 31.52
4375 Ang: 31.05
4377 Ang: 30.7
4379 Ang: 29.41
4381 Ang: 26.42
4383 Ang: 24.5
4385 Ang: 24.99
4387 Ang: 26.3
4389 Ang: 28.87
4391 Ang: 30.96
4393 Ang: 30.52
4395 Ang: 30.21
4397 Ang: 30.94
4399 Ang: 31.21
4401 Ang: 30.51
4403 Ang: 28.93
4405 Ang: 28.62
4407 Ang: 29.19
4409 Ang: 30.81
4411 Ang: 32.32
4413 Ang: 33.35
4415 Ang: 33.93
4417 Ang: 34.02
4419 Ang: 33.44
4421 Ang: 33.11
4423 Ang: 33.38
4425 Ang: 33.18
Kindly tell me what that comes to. 8.5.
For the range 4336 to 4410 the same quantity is 9.9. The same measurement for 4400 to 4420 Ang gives 10.7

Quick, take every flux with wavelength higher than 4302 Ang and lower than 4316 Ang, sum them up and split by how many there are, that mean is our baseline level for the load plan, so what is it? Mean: 22.1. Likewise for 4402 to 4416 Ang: 31.0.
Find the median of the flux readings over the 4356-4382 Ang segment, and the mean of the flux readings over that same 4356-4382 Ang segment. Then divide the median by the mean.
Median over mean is 1.007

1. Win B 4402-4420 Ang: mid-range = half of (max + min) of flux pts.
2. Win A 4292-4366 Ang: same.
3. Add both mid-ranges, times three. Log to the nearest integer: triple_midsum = 172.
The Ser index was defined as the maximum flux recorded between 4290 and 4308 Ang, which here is 24.14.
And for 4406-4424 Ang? 34.02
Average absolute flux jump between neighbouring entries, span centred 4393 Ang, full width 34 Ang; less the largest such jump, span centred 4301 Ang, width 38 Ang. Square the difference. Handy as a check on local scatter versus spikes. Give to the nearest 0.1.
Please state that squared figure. 9.5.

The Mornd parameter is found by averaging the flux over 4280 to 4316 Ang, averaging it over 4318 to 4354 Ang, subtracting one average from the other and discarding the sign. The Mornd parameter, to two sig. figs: 6.6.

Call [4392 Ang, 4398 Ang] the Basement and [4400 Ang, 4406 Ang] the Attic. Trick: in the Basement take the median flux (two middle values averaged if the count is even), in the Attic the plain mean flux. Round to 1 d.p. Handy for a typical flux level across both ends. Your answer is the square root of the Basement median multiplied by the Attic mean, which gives 29.9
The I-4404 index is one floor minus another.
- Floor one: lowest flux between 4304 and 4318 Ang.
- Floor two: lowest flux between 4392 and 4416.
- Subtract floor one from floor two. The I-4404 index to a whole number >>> 10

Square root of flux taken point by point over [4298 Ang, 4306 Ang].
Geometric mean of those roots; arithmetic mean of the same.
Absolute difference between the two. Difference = 0.0024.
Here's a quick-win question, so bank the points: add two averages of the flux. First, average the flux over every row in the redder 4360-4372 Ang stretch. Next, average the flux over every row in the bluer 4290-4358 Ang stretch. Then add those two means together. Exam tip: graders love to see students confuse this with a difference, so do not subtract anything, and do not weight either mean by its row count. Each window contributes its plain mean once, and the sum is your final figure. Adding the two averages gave 59.5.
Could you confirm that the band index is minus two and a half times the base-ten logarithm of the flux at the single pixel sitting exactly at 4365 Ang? -3.80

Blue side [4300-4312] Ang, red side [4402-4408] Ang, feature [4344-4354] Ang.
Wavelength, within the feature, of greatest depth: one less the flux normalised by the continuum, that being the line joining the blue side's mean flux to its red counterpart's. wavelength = 4353 Ang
